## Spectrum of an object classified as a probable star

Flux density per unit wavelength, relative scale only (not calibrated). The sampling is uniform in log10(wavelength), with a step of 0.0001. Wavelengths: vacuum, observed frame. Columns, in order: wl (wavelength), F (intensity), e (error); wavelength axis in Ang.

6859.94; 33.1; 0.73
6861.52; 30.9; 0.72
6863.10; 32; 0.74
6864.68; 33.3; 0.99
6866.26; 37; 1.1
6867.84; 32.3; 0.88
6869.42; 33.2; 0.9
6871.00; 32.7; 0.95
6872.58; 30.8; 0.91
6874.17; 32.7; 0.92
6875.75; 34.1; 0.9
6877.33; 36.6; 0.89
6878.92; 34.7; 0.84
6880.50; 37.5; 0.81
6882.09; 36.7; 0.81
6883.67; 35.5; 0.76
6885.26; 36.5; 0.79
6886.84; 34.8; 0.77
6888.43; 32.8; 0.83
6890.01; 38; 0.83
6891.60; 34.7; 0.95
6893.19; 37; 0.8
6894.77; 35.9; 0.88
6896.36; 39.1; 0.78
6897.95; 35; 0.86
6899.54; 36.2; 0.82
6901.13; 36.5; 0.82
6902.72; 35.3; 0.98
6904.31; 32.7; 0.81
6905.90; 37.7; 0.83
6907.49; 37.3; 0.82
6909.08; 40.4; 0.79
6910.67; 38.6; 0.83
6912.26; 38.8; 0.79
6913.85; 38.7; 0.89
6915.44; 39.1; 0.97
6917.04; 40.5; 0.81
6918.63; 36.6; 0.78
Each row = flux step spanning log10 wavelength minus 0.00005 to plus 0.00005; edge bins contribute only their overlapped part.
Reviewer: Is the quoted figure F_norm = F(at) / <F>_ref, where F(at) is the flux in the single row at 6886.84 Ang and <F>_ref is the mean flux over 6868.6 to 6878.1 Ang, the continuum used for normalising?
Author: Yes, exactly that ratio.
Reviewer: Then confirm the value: 1.04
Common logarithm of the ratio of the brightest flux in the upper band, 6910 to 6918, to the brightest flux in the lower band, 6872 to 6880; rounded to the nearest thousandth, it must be 0.044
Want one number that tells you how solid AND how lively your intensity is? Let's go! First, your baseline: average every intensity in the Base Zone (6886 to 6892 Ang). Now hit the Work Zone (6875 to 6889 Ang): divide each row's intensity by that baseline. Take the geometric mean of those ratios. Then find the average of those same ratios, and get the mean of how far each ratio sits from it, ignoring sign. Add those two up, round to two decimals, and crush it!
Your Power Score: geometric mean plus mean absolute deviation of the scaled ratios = 1.04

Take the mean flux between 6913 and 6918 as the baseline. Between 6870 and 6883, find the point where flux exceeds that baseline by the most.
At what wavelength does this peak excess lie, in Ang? 6880.50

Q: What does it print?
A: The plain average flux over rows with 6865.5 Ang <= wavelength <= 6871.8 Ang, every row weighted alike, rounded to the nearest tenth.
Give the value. 33.8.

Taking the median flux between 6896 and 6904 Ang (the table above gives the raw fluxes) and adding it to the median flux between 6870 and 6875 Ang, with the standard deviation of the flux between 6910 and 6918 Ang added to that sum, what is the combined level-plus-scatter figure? 70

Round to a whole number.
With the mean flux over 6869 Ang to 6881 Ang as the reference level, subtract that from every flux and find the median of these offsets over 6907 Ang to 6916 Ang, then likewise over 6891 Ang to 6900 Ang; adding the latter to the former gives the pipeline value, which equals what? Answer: 7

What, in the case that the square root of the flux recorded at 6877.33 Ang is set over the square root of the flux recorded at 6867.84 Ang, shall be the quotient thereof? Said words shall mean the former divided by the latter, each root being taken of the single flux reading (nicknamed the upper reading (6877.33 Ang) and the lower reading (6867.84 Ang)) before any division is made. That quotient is 1.064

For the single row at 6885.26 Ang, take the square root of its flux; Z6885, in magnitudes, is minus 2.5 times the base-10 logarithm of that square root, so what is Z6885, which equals -1.95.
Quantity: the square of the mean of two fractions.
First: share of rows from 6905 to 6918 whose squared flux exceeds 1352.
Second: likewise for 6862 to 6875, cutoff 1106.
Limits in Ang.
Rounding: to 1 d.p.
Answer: 0.4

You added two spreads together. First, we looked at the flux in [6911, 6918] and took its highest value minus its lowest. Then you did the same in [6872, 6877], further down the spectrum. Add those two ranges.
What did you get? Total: 5.1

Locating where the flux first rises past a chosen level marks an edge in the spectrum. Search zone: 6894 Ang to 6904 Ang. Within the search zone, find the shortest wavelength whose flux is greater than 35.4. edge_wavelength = 6894.77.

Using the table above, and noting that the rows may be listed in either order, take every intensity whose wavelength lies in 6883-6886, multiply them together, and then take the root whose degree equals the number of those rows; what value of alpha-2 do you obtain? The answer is 36.0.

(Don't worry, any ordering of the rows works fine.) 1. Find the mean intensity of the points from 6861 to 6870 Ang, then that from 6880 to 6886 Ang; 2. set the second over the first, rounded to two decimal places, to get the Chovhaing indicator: 1.10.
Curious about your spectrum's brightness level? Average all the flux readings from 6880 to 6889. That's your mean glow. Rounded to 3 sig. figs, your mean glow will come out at 35.6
